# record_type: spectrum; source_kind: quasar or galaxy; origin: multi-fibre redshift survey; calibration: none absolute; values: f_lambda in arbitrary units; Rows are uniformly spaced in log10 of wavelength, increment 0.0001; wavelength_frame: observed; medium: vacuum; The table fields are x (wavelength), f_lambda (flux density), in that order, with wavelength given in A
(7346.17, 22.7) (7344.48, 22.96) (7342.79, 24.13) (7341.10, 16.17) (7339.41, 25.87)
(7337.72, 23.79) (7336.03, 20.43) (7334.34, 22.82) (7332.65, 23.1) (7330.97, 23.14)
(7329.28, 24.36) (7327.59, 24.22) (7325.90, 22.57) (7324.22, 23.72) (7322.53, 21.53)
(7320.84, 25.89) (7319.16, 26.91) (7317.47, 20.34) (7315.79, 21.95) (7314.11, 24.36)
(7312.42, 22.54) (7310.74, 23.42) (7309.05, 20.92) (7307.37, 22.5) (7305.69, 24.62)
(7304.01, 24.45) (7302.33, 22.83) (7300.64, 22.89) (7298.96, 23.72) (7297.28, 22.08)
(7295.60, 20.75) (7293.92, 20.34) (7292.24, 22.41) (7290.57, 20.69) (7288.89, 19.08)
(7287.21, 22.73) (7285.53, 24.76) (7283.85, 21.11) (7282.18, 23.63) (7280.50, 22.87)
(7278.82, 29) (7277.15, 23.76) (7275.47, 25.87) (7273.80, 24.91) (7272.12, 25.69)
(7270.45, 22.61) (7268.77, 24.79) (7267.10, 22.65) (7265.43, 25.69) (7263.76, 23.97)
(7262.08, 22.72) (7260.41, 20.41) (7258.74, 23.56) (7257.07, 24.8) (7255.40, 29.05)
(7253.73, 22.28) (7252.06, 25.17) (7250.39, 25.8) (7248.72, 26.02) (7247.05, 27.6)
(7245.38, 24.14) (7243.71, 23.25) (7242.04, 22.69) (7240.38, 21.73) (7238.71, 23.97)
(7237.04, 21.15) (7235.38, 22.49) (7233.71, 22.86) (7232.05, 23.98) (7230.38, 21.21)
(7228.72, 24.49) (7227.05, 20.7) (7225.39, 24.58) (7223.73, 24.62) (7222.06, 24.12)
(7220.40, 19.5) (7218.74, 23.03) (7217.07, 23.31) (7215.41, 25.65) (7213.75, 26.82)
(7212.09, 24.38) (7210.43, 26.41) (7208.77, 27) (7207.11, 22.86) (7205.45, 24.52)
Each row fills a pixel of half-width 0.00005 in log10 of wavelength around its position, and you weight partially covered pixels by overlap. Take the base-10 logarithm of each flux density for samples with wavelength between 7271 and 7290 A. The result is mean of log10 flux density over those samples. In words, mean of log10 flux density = 1.38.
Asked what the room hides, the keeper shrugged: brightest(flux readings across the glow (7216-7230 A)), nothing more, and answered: 24.62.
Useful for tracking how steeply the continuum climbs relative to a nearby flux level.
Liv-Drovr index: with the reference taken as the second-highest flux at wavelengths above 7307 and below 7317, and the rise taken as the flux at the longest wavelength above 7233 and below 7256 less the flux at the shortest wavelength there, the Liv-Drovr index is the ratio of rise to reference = 0.26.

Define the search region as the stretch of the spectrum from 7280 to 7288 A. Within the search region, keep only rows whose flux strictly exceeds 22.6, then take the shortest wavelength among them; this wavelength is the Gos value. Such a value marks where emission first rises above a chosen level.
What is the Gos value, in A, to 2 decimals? 7280.50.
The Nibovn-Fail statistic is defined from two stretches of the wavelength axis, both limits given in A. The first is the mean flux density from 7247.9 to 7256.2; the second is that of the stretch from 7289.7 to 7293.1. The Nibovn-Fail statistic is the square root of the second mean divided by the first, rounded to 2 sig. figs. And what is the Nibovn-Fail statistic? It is 0.92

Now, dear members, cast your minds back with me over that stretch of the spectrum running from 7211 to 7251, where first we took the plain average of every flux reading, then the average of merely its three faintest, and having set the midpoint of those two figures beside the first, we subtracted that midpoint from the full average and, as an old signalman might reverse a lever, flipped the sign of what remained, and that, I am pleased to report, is -1.6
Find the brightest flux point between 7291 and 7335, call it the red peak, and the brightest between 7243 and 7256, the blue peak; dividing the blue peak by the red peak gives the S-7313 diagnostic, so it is 1.08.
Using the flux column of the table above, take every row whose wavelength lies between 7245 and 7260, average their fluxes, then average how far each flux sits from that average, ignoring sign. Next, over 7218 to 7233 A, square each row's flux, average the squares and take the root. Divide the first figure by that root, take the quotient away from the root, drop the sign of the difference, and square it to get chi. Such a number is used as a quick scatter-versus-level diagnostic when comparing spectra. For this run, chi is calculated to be 525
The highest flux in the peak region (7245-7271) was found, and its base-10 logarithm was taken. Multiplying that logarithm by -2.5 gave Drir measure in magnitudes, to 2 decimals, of -3.66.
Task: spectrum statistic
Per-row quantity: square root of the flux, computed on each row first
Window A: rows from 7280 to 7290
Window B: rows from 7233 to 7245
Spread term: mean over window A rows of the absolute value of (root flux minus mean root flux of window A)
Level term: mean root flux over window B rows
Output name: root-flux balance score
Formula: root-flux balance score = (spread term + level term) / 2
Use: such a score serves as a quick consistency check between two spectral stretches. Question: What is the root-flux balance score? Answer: 2.46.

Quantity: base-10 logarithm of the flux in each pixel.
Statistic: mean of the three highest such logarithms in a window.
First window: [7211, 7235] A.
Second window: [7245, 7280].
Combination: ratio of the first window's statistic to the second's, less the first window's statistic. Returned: -0.44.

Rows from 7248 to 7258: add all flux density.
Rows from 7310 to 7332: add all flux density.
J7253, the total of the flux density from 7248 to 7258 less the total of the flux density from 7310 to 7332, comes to -152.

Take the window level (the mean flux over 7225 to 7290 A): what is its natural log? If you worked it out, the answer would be 3.17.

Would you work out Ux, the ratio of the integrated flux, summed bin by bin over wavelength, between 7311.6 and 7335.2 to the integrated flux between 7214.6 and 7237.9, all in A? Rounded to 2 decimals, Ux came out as 1.03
